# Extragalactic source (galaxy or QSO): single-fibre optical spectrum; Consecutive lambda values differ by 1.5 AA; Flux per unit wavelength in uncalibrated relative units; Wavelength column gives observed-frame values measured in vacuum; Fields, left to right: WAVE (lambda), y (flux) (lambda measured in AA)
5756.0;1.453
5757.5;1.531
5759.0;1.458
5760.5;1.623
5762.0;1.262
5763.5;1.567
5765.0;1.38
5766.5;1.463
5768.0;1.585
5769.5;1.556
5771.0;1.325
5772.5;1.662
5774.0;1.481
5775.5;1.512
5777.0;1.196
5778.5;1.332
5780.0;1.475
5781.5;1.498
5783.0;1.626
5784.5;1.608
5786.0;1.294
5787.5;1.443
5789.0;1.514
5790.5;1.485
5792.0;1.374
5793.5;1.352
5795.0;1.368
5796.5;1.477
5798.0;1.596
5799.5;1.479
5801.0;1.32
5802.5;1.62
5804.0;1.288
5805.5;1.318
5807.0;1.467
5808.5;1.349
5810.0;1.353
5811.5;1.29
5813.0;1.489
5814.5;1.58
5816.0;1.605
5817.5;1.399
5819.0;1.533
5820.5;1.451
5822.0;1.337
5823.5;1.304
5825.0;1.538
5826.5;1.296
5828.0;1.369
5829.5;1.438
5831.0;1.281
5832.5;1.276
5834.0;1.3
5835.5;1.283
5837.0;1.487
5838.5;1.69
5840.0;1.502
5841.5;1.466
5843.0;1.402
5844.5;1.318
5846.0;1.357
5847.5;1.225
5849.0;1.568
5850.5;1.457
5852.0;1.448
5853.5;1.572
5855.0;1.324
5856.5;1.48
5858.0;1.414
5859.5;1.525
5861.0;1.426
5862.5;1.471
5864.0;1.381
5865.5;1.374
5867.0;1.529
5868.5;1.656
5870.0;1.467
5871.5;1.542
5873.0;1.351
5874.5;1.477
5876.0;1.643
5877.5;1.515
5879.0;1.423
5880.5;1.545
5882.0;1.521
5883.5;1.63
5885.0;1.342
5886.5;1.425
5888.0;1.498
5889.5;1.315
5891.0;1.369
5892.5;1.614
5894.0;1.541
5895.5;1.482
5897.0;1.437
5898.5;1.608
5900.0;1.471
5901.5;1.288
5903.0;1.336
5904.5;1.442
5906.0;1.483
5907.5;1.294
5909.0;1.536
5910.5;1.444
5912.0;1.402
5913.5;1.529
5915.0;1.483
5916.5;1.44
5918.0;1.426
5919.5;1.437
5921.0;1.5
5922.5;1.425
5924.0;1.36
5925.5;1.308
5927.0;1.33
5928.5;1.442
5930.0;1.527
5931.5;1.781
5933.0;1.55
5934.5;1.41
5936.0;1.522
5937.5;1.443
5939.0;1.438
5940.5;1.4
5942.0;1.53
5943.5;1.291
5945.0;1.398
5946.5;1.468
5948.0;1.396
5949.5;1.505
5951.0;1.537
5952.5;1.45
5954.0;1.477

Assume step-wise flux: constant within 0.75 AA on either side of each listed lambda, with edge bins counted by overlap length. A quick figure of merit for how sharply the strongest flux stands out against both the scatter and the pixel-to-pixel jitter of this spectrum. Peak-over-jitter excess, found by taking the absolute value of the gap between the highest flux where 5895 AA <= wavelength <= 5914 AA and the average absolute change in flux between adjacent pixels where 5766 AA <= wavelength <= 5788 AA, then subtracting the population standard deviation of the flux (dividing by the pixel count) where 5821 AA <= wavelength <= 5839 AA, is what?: 1.33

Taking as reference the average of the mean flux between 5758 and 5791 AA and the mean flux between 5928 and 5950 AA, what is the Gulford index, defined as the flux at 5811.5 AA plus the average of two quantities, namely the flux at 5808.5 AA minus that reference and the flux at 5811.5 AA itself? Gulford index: 1.87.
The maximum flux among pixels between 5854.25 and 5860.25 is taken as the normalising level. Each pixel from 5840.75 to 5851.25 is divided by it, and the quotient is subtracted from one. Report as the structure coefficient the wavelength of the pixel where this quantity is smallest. 5849.0 AA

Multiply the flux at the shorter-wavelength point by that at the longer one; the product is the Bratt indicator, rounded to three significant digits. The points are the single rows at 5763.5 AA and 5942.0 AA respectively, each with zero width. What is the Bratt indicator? 2.40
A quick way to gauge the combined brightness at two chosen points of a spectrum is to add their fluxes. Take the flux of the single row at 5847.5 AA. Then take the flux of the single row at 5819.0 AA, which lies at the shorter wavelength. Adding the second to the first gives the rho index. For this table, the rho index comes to 2.76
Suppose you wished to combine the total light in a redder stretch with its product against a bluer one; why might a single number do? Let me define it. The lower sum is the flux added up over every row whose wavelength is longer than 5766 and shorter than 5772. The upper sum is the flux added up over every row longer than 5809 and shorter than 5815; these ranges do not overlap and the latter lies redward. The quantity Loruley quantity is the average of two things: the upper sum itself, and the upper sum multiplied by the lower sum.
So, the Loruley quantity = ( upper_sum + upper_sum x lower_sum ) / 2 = 19.8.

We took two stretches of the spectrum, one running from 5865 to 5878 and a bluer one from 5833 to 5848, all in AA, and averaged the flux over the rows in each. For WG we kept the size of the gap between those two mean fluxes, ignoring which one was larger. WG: 0.10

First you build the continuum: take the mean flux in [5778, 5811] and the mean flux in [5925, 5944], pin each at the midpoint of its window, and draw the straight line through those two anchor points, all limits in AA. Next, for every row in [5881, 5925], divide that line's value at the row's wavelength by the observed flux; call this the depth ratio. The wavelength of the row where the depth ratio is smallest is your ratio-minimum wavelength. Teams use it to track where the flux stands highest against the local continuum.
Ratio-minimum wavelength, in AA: 5883.5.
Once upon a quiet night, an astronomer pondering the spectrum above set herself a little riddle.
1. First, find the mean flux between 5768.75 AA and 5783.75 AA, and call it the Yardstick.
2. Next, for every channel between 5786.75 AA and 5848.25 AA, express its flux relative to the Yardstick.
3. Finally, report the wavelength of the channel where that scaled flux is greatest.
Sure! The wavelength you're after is 5838.5 AA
